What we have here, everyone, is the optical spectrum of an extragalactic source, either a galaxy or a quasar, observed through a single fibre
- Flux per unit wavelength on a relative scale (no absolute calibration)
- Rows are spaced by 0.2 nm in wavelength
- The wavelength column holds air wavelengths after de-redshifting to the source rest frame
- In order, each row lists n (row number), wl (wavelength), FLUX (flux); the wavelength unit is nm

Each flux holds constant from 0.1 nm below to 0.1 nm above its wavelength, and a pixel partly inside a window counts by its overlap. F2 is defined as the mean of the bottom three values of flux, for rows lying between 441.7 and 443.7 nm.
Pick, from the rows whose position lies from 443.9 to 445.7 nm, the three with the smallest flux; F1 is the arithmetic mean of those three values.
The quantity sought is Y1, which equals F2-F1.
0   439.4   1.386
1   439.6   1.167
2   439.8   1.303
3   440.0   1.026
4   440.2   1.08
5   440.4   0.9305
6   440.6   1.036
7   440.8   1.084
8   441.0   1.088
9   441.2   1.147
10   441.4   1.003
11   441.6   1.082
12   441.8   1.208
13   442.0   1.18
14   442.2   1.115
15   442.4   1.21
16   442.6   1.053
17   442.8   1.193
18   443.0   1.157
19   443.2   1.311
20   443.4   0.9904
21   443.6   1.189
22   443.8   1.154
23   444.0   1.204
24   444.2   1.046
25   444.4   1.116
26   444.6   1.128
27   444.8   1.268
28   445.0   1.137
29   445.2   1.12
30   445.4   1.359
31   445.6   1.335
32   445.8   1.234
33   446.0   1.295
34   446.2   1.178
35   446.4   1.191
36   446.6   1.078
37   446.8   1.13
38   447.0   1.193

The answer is -0.04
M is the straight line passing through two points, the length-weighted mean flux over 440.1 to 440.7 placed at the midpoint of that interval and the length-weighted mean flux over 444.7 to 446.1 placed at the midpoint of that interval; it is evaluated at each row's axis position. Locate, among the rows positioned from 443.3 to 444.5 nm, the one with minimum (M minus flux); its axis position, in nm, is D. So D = 443.6 nm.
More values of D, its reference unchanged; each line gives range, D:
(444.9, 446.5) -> 445.4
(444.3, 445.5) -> 445.4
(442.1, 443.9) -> 443.2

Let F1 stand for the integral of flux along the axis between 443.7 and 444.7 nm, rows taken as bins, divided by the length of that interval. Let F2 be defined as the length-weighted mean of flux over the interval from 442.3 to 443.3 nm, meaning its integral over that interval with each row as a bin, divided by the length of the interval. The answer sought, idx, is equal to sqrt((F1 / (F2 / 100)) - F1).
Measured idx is 9.7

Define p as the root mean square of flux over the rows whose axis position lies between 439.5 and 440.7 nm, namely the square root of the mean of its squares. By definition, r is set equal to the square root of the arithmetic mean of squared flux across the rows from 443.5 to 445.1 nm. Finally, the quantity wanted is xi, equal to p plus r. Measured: 2.25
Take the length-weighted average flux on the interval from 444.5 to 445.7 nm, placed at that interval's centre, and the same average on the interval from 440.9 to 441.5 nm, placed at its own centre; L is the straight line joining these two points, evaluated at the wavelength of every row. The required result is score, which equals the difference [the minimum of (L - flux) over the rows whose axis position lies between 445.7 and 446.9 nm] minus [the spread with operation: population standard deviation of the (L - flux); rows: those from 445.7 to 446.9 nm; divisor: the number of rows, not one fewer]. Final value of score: -0.117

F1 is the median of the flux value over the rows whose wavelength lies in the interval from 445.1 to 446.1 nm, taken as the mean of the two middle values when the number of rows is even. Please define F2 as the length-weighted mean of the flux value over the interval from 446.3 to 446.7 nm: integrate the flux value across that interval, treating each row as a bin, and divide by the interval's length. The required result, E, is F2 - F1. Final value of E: -0.16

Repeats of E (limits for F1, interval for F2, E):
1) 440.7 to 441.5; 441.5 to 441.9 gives 0.06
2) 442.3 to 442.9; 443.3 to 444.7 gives -0.07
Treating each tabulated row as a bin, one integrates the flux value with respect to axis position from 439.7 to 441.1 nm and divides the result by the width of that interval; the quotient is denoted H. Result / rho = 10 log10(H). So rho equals 0.3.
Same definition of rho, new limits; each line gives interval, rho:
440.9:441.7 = 0.3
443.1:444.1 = 0.7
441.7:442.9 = 0.6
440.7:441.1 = 0.4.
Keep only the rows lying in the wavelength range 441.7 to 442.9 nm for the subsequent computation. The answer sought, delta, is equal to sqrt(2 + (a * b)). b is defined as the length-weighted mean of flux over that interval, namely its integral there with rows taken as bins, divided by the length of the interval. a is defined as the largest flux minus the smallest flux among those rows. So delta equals 1.48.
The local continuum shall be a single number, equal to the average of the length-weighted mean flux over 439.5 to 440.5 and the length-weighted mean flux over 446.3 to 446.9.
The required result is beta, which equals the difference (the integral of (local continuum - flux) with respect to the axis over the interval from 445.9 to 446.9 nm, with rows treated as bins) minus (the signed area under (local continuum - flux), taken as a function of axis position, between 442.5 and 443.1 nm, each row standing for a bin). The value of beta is -0.047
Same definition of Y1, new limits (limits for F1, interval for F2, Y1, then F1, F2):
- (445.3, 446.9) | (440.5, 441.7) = -0.09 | 1.13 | 1.04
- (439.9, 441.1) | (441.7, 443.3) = 0.11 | 1.00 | 1.11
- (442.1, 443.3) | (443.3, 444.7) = -0.06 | 1.11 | 1.05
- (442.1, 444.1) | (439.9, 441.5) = -0.07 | 1.05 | 0.99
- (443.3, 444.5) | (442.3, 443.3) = 0.08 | 1.05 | 1.13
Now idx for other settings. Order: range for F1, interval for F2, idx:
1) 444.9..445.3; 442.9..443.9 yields 9.8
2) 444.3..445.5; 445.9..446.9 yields 10.0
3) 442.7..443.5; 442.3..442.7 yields 10.1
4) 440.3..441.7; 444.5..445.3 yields 9.5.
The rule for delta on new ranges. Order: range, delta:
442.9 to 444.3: 1.54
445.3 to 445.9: 1.47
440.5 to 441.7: 1.47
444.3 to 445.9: 1.51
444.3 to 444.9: 1.48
